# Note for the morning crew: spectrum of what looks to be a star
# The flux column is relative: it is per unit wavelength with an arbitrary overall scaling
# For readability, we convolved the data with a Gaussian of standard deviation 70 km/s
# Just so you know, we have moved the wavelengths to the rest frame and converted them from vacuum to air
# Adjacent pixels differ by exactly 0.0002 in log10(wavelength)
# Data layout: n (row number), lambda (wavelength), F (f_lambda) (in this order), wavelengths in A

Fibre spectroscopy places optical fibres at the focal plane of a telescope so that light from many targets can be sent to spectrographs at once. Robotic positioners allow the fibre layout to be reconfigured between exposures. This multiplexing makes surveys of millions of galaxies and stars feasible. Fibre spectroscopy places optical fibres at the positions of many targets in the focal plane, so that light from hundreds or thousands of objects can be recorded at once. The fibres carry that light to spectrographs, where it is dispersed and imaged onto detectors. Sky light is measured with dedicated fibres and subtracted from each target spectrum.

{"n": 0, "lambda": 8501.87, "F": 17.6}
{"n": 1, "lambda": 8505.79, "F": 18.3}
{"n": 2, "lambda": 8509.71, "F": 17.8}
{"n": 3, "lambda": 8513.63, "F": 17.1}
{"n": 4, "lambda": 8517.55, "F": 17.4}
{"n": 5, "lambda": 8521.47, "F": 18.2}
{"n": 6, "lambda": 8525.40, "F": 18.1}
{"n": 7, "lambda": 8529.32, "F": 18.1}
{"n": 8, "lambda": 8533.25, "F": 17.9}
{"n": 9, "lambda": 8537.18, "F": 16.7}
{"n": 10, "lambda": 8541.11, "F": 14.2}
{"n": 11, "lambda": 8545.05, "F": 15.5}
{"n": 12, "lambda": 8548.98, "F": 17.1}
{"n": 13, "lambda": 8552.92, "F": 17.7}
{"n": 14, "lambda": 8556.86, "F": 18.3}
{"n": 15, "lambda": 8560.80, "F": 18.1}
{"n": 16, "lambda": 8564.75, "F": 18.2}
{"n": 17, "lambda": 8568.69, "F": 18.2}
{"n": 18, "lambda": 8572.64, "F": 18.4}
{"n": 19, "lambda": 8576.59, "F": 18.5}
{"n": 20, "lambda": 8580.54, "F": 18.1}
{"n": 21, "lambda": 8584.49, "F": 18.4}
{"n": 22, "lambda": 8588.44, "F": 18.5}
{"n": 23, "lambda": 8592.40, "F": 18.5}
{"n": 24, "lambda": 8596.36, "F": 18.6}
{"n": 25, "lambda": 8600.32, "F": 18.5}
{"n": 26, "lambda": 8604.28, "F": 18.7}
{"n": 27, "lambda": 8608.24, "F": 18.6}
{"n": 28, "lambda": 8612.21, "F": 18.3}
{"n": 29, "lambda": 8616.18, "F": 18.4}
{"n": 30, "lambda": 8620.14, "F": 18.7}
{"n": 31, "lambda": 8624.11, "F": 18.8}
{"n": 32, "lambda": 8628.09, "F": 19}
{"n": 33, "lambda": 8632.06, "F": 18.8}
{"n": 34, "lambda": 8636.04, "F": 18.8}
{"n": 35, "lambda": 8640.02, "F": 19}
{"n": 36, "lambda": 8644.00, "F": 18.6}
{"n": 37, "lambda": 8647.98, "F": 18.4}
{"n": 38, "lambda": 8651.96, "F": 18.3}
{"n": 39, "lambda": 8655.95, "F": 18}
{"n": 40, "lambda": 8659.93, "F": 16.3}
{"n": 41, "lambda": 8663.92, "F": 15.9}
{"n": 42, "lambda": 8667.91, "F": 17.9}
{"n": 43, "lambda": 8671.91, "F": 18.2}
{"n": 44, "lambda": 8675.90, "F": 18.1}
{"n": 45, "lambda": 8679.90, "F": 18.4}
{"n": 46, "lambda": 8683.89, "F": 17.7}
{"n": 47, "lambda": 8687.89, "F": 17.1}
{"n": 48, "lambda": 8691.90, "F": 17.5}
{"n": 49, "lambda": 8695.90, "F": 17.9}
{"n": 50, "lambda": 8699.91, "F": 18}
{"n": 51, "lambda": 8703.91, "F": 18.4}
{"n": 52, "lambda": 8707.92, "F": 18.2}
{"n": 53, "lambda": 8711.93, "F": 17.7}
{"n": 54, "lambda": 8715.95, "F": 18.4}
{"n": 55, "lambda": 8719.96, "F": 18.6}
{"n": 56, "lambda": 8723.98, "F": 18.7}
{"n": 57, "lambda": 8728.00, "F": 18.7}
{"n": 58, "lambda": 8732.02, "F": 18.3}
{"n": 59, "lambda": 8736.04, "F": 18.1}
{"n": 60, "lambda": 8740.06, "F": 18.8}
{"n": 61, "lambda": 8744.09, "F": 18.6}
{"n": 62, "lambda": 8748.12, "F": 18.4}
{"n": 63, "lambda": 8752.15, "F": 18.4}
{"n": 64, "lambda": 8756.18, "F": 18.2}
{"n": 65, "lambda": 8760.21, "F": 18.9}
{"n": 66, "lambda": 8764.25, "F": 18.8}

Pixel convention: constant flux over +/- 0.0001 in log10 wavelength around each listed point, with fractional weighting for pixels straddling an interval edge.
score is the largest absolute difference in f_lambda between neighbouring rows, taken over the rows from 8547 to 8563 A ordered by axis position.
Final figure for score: 0.6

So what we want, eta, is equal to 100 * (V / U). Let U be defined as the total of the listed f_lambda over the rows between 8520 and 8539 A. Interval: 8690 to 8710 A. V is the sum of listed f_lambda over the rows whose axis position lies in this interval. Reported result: 101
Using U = 89.0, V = 90.0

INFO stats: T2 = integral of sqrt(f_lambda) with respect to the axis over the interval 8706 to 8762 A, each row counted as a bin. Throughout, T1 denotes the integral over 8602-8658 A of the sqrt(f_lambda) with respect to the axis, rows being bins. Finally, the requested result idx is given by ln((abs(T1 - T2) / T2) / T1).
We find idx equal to -10.8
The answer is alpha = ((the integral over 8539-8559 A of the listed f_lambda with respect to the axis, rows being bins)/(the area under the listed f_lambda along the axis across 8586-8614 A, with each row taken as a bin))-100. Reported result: -99.4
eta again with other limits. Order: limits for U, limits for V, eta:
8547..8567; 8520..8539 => 100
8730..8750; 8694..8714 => 98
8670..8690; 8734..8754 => 103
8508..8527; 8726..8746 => 104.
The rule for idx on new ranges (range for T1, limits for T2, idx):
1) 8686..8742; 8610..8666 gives -12.0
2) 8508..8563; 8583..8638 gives -8.7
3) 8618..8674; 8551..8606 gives -9.7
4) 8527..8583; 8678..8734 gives -9.5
